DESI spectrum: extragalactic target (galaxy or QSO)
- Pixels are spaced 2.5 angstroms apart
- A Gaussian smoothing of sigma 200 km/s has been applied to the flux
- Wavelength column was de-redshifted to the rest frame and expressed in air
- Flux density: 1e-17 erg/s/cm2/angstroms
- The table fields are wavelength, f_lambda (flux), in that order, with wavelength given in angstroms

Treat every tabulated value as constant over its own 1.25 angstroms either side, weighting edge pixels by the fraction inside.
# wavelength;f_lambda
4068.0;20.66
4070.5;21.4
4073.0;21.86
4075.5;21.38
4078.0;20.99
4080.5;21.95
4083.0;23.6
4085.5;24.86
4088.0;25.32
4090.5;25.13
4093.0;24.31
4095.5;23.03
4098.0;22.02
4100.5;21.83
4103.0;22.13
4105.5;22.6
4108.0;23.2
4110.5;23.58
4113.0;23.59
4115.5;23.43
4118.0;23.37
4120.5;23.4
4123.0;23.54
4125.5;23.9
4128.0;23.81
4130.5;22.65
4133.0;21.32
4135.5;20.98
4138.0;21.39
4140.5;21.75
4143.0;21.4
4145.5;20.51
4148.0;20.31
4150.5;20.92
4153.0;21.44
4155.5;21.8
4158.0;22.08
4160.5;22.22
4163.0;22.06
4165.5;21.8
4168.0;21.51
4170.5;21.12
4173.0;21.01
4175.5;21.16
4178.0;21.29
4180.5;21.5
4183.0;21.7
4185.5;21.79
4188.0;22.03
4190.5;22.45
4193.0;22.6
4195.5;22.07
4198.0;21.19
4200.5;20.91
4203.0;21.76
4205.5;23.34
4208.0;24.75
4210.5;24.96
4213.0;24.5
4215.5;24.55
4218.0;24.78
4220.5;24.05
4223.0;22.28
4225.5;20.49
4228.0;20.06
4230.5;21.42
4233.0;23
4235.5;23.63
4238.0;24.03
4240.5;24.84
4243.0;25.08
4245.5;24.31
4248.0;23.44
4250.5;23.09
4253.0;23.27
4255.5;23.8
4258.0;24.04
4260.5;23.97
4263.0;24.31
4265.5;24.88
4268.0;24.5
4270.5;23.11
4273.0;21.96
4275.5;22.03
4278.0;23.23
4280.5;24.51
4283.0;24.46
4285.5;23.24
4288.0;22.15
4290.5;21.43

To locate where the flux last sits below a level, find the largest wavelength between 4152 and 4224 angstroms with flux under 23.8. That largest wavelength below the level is 4223.0 angstroms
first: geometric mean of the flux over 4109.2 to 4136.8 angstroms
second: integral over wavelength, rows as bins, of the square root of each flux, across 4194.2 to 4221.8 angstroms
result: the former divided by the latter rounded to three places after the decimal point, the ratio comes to 0.173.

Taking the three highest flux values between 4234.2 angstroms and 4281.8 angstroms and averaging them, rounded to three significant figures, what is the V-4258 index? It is 24.9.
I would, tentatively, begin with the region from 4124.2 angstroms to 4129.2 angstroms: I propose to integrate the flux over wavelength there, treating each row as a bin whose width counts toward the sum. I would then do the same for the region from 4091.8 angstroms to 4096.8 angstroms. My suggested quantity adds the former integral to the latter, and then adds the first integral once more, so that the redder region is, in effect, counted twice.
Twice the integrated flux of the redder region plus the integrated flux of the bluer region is 357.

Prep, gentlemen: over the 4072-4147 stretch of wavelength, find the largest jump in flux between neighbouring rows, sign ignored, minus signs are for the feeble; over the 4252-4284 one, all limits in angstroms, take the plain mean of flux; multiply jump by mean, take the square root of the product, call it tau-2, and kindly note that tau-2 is 6.3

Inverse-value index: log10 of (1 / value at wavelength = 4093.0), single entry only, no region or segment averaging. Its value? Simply -1.39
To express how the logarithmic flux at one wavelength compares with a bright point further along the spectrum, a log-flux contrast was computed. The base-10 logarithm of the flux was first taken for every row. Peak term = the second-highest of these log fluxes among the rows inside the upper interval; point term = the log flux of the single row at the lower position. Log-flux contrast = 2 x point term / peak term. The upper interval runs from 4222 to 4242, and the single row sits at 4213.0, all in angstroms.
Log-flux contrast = 2.01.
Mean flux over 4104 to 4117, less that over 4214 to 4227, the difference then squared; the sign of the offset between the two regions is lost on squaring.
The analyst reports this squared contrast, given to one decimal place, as 0.0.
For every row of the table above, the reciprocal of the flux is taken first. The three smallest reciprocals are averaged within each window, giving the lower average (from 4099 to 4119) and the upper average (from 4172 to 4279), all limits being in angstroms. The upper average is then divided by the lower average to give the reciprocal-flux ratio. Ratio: 0.94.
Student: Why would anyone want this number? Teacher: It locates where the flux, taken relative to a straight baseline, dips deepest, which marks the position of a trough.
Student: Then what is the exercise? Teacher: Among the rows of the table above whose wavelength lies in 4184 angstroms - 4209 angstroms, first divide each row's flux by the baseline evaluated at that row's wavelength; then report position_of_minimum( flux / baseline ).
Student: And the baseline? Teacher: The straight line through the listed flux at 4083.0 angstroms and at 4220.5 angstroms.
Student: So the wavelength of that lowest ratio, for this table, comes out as 4200.5 angstroms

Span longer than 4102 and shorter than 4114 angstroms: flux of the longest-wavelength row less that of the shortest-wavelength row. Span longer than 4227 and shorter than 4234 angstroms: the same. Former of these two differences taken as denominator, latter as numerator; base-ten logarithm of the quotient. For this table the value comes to 0.30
